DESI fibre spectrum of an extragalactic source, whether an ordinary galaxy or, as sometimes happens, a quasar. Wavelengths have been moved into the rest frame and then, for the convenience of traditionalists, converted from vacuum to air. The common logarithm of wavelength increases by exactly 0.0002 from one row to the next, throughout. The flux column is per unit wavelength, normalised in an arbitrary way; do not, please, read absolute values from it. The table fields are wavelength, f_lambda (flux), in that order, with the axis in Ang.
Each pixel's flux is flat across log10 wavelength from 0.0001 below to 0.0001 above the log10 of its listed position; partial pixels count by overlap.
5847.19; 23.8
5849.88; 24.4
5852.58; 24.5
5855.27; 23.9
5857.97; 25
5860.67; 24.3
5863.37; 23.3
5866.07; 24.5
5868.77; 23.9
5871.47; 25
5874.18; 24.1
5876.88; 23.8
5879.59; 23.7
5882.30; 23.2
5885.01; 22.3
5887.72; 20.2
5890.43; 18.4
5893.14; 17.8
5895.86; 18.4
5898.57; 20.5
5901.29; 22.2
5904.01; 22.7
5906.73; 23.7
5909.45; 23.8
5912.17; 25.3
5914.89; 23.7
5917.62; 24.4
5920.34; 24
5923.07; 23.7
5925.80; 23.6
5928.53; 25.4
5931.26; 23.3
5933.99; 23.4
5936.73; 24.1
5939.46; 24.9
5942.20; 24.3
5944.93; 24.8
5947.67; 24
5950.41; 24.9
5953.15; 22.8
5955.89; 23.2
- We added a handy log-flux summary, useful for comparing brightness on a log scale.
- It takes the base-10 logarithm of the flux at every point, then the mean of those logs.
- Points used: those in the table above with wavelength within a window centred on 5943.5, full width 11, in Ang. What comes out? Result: 1.39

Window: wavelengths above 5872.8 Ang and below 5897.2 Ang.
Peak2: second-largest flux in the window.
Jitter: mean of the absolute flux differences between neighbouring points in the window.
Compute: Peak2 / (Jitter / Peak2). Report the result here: 657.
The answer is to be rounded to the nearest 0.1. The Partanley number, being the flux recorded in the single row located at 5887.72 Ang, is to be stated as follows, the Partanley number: 20.2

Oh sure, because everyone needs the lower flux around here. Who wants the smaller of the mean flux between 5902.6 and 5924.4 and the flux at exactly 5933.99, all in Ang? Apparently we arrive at 23.4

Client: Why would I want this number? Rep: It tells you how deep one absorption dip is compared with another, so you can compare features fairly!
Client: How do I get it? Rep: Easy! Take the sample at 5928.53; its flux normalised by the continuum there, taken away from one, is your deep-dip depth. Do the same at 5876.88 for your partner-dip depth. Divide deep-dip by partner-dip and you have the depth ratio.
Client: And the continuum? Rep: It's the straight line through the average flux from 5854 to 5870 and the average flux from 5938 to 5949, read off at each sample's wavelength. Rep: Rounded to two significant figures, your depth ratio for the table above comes -2.3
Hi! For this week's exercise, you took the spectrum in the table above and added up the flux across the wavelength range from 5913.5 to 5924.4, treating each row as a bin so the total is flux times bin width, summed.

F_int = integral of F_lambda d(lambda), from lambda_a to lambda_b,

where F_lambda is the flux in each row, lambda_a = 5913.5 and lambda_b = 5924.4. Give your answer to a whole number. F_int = 261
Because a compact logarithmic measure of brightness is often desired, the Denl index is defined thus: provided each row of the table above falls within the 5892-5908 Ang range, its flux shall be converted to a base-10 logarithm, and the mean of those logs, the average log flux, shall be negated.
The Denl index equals -1.32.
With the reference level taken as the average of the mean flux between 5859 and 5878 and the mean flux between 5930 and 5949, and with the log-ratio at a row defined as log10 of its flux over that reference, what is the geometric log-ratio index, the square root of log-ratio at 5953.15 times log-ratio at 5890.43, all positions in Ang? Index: 0.054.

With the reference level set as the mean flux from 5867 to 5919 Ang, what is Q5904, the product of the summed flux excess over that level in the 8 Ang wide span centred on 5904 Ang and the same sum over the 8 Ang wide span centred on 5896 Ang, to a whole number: -12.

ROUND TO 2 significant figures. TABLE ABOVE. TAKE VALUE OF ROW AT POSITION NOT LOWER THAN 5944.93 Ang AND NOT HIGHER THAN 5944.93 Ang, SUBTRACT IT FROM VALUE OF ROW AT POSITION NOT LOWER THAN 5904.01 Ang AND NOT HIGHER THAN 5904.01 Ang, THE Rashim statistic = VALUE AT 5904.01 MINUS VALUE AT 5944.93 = -2.1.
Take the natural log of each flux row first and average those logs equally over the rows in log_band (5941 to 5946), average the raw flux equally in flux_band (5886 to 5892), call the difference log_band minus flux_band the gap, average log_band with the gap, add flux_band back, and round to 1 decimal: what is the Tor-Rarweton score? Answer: 12.9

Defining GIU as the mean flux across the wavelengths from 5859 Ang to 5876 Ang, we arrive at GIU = 24.2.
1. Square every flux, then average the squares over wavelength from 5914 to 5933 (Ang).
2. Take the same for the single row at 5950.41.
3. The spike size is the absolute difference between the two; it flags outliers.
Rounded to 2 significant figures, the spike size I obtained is 43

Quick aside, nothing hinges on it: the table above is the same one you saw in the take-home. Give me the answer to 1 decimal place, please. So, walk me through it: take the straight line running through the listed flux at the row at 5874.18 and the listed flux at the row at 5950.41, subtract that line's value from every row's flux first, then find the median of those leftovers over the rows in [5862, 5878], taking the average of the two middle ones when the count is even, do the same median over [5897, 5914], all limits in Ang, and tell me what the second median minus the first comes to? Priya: -1.2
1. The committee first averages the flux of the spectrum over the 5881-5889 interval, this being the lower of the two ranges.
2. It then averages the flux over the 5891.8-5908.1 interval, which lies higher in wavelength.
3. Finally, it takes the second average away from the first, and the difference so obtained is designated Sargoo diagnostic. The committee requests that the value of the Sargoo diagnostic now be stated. 1.0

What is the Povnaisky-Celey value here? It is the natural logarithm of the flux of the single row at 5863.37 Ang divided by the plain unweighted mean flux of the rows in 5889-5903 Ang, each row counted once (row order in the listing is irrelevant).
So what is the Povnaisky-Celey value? 0.18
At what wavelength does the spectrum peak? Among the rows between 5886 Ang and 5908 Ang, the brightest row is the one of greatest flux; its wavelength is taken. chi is 5906.73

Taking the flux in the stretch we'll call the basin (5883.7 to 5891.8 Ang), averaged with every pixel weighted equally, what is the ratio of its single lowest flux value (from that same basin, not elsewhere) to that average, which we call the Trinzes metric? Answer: 0.906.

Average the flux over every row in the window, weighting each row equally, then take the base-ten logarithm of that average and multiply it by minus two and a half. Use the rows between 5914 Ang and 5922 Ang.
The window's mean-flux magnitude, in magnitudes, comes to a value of -3.45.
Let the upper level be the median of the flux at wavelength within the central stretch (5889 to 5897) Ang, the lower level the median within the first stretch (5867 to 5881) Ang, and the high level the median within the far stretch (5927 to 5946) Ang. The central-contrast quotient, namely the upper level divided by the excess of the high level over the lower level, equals 46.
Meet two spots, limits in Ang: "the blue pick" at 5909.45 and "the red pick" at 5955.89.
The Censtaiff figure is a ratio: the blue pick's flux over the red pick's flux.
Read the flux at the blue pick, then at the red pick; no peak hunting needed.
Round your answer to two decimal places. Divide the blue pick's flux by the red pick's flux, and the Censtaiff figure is 1.03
